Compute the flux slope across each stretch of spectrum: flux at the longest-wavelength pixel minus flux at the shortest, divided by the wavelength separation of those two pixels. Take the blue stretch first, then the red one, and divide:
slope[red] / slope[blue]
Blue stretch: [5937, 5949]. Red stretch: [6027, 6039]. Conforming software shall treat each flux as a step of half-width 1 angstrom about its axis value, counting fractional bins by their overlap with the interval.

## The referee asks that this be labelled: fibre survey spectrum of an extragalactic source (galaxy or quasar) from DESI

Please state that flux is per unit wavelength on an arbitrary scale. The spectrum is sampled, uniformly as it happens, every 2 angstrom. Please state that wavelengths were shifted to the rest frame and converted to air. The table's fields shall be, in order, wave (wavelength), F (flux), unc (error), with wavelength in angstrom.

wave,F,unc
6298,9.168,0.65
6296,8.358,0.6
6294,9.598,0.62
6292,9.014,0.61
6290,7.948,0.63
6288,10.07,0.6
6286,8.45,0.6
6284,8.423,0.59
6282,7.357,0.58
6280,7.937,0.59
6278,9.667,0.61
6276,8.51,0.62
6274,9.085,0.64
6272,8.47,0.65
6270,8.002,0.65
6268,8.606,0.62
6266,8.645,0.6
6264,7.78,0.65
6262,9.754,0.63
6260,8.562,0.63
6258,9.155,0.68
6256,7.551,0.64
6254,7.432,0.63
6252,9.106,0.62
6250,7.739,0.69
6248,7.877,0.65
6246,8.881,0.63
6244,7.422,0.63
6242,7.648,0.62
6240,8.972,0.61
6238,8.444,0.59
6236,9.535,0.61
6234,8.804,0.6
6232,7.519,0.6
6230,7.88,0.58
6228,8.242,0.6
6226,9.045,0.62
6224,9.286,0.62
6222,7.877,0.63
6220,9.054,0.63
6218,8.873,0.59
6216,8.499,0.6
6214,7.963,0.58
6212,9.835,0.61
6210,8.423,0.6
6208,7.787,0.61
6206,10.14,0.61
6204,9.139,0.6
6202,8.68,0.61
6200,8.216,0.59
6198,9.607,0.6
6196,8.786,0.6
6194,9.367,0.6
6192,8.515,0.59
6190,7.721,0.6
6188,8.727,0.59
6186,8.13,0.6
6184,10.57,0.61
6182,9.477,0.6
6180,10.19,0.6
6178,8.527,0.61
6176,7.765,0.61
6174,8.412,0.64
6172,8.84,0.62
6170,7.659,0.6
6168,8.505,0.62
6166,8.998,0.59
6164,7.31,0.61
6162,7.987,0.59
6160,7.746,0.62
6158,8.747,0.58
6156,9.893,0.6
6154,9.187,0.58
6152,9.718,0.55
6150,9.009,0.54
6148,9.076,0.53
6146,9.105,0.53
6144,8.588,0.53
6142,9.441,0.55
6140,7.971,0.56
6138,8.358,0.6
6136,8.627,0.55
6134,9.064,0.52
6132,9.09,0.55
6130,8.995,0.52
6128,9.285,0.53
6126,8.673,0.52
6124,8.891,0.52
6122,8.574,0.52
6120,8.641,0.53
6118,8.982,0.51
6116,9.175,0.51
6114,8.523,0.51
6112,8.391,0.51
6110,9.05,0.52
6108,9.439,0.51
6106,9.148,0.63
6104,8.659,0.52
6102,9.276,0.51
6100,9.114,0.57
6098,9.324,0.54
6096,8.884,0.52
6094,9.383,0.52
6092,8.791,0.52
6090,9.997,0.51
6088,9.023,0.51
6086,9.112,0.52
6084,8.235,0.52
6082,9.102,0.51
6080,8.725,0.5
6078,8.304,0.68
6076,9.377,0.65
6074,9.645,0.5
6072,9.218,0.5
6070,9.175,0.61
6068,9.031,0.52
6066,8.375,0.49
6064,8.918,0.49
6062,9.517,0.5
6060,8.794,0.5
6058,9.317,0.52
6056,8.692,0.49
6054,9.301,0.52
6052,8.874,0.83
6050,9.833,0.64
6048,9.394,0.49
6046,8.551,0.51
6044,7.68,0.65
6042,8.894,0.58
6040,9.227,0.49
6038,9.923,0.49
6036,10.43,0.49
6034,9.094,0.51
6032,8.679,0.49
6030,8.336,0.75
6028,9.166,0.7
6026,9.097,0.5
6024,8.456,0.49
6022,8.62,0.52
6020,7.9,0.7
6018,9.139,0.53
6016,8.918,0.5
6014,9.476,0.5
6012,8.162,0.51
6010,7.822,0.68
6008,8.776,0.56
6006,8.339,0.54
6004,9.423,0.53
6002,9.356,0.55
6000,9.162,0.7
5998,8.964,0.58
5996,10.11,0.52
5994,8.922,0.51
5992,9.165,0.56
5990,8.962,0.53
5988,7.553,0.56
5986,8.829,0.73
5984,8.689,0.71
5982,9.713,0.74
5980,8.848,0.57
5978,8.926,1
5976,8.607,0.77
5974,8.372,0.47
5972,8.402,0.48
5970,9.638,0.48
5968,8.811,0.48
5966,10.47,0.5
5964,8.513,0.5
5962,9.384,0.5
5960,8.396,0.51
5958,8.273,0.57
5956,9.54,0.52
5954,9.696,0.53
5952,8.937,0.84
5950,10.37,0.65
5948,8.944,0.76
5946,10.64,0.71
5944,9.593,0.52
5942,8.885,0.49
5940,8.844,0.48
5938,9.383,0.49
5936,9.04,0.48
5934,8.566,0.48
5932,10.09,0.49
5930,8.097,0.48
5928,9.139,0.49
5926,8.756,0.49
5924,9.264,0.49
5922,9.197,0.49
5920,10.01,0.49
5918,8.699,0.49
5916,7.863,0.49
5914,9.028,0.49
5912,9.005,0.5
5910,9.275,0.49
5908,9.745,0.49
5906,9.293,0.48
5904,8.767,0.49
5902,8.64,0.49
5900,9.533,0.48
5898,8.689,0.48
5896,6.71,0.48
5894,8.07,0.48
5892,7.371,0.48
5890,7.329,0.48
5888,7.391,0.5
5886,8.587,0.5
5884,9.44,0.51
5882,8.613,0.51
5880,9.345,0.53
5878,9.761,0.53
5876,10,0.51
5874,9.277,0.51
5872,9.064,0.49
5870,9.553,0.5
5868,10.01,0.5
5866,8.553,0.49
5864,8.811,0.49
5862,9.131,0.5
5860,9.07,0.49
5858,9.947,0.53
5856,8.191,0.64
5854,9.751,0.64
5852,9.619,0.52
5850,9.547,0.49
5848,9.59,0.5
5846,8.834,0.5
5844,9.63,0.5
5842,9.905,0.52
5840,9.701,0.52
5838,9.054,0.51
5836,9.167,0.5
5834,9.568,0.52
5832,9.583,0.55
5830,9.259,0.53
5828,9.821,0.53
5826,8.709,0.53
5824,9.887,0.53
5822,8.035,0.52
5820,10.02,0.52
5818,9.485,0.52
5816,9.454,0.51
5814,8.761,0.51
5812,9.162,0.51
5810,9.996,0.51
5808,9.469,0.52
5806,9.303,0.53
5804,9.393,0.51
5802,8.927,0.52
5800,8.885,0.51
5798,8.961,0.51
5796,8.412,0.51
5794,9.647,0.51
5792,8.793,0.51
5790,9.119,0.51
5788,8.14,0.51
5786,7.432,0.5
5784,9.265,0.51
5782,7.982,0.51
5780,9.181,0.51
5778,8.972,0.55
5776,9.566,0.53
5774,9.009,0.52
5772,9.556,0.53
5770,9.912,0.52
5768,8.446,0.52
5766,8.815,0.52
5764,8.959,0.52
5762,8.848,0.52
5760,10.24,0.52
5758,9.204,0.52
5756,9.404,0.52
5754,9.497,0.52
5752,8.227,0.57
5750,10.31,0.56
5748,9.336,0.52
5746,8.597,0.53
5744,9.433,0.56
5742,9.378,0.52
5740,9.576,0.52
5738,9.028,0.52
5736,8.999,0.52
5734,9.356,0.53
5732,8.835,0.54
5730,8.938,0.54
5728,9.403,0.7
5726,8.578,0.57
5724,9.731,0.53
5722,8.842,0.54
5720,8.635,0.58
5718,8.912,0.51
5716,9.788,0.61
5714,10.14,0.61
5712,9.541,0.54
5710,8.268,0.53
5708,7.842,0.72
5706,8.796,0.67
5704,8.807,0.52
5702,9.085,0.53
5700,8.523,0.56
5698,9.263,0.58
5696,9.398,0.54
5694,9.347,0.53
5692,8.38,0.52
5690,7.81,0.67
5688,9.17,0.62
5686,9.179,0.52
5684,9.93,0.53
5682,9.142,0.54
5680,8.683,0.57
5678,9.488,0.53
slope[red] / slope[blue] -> -1.7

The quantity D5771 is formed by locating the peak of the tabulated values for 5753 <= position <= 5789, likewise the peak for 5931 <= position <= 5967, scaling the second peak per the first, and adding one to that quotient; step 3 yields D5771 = 2.04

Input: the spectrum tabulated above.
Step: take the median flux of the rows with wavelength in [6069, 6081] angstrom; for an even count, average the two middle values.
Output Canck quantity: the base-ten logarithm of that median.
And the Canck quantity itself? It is 0.964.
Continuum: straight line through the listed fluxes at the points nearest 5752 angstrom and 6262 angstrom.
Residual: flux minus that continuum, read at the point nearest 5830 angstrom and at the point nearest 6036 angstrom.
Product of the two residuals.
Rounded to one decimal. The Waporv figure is 1.1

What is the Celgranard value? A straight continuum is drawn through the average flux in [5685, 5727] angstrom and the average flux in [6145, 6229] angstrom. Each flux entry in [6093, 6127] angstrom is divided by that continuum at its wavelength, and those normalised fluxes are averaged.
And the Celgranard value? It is 1.016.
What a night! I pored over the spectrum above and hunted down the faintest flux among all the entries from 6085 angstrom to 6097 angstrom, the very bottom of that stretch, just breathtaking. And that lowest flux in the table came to 8.791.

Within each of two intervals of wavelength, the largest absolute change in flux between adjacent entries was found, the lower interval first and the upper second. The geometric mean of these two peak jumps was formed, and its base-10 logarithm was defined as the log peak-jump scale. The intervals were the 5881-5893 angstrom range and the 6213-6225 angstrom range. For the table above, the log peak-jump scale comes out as 0.11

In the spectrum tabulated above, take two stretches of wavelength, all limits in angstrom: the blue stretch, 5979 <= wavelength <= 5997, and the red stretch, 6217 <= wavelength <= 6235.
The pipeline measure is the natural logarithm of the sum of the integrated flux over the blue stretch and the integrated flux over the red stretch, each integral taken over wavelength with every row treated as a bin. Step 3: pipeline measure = 5.75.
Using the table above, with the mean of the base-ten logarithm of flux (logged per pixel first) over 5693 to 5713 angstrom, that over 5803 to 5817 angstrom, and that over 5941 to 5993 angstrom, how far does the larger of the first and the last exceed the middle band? -0.014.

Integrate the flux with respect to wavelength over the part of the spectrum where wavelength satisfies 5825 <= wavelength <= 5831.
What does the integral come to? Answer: 56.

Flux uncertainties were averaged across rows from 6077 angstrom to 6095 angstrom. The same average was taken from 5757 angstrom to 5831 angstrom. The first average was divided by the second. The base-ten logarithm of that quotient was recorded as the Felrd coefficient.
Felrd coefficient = 0.012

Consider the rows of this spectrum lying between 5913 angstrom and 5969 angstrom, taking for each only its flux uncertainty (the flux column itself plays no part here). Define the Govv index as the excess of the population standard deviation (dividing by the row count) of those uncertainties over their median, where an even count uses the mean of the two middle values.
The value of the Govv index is -0.40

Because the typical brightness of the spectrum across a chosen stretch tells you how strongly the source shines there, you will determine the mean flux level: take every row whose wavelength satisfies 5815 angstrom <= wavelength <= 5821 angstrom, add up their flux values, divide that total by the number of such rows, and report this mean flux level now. 9.65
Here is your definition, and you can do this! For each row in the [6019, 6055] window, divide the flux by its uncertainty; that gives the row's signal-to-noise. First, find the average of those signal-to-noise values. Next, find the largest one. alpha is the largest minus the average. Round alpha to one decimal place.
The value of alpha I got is 5.1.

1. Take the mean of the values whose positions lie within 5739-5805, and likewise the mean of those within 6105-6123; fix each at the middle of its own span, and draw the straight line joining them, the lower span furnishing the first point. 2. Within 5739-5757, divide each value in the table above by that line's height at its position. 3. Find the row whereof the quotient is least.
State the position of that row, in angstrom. 5752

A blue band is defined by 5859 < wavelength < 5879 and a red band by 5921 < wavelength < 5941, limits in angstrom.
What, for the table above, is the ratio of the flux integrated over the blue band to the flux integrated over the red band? 1.03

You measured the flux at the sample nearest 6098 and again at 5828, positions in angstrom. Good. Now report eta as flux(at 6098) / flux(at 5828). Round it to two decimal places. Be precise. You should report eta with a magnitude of 0.95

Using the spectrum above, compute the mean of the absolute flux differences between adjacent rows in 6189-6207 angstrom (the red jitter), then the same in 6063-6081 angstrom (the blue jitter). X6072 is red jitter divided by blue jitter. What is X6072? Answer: 1.8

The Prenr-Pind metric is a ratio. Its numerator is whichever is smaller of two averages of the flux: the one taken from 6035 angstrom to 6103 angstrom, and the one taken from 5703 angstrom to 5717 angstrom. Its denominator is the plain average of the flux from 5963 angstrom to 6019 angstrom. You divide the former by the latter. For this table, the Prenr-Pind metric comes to 1.011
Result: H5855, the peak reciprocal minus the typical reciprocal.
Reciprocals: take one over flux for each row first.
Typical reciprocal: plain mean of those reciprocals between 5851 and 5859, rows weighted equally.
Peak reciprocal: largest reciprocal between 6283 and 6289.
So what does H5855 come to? 0.011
